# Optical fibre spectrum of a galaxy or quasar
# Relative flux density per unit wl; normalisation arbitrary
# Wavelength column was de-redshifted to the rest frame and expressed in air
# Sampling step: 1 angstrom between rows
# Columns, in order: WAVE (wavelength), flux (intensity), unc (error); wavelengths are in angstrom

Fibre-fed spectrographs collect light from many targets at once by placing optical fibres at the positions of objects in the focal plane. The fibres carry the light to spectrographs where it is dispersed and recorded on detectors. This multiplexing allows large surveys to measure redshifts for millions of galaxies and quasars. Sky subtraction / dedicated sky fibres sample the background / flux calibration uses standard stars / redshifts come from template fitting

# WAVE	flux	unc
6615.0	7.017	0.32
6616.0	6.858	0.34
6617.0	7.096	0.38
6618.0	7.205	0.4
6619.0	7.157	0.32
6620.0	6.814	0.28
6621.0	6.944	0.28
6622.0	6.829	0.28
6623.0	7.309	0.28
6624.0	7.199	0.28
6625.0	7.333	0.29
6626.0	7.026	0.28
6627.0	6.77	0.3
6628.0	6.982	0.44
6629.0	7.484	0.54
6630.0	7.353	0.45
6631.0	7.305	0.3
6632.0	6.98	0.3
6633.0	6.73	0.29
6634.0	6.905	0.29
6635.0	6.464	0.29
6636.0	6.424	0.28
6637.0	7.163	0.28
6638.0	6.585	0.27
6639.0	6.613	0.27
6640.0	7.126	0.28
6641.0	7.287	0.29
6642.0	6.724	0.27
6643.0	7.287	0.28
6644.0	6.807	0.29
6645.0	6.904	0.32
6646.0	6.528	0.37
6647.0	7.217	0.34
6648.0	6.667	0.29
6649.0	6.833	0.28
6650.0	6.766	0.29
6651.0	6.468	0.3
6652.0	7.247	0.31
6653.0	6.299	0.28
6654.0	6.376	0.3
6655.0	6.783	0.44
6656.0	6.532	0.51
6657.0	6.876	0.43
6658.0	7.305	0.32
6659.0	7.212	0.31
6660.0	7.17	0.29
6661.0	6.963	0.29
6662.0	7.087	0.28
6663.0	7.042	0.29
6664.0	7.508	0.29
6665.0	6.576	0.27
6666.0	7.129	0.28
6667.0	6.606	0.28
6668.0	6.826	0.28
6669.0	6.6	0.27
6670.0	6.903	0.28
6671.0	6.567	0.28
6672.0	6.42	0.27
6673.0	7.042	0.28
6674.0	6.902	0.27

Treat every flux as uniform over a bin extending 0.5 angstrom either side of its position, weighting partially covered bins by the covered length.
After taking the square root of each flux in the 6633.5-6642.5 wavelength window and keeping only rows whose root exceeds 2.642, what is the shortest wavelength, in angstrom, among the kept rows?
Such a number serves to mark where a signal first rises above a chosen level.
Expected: 6637.0 angstrom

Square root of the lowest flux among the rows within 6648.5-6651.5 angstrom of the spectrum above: 2.54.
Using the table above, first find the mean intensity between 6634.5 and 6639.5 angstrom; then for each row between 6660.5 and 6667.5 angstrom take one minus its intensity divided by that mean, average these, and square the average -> 0.0026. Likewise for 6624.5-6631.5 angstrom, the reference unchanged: 0.0063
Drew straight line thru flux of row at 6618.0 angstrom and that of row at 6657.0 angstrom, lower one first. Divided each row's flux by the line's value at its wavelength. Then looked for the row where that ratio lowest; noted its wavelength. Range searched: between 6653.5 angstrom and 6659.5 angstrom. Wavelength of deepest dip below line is 6654.0 angstrom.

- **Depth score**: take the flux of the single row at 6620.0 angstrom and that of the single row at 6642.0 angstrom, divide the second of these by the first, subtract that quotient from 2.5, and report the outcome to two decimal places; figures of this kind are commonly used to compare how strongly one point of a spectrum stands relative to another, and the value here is 1.51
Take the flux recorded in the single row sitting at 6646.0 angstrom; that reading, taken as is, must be 6.528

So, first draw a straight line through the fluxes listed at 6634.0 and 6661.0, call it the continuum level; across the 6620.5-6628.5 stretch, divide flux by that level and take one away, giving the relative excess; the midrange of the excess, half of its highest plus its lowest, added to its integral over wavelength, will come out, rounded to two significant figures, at 0.21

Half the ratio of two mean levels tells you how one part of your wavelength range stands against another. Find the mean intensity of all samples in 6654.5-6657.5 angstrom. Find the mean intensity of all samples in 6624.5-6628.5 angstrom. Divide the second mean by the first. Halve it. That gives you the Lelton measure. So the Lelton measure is 0.52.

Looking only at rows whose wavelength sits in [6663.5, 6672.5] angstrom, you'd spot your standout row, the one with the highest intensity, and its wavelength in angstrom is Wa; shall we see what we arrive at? 6664.0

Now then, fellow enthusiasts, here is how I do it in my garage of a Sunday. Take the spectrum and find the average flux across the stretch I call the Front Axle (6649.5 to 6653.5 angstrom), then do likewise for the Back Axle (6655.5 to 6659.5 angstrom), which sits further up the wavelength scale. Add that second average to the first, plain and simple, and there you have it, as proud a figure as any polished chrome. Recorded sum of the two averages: 13.68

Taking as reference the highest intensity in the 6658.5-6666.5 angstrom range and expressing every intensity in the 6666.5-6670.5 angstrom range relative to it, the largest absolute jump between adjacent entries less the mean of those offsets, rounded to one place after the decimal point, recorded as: 1.1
